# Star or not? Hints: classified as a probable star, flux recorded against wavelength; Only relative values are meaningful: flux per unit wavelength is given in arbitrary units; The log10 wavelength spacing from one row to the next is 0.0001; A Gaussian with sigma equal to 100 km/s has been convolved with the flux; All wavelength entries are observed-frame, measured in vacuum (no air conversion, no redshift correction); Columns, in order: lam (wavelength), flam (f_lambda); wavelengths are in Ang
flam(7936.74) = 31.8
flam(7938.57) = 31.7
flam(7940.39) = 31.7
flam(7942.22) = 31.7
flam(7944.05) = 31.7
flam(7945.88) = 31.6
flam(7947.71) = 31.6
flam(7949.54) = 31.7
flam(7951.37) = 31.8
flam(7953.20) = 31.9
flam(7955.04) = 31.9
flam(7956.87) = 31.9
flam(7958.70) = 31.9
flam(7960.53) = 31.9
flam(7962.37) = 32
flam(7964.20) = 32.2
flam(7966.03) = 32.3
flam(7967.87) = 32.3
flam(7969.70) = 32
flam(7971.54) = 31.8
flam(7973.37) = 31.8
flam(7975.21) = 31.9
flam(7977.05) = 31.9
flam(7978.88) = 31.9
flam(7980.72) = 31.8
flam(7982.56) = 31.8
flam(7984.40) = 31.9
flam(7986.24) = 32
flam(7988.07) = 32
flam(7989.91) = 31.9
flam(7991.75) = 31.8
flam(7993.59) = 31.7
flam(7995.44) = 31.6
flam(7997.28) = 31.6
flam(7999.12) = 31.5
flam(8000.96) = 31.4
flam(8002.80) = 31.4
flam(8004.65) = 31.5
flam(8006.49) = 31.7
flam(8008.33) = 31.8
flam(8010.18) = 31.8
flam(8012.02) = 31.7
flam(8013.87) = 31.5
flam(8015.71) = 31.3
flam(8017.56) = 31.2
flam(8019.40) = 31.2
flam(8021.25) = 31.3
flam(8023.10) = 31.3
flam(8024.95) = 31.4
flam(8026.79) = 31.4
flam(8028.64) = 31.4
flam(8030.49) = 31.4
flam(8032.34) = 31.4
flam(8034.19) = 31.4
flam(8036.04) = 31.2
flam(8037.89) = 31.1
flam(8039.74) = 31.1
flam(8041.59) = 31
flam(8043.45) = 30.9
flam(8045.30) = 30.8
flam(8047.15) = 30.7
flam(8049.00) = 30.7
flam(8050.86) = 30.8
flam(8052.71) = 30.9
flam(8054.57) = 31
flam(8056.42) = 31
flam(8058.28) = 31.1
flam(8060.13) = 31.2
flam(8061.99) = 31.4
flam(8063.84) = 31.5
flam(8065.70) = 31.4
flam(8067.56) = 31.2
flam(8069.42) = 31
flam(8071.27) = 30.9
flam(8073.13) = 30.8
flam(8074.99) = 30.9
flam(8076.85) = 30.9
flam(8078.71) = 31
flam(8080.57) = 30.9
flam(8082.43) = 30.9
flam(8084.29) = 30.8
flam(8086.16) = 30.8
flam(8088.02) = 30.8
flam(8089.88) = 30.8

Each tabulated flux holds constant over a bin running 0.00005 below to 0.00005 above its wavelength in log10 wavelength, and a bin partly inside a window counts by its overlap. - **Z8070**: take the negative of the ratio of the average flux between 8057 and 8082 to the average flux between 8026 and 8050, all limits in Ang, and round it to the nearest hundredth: -1.00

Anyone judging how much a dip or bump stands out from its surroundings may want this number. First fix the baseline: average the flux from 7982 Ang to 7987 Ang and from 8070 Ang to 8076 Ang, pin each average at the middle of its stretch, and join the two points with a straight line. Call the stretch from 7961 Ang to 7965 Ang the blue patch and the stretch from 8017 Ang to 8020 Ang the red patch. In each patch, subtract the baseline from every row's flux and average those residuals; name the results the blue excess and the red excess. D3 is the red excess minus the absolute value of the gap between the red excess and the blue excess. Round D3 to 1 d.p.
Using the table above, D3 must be -0.6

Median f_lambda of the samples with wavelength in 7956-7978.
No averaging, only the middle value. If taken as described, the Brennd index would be 31.9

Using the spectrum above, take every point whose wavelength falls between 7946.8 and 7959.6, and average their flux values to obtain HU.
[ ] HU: 31.8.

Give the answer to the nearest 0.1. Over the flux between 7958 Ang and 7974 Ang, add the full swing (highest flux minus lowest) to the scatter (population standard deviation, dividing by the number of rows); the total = 0.7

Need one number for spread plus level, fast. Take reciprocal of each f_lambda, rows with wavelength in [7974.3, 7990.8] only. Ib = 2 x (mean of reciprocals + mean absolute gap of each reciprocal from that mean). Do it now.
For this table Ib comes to 0.0628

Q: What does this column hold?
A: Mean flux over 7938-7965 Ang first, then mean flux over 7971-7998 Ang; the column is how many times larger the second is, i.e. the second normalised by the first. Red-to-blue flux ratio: 1.00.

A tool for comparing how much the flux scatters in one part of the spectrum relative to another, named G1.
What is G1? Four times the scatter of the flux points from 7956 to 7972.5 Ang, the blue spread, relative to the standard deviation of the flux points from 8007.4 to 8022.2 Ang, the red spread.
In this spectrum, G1 2.9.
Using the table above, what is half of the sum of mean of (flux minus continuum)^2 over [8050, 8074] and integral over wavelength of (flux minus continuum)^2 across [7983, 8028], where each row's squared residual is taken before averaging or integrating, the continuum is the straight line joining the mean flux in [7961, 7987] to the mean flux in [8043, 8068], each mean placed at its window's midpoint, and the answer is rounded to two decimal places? 0.63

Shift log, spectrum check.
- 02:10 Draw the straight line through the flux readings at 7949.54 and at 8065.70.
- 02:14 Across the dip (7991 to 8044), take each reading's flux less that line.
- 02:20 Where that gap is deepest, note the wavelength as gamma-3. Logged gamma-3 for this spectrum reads 8043.45 Ang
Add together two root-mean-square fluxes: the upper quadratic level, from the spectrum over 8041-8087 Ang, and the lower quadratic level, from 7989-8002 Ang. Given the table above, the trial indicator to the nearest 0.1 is 62.6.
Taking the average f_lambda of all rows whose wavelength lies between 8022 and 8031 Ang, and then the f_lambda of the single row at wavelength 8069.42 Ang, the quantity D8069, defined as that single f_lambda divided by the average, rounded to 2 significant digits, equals 0.99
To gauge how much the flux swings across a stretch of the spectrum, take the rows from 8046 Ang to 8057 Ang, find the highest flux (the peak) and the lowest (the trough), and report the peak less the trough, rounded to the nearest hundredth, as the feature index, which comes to 0.30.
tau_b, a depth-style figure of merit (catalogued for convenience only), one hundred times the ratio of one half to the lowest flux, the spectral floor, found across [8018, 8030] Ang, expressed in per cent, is 1.60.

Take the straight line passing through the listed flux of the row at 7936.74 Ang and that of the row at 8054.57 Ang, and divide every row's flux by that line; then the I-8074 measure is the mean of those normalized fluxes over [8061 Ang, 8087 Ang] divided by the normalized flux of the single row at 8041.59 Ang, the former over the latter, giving 1.01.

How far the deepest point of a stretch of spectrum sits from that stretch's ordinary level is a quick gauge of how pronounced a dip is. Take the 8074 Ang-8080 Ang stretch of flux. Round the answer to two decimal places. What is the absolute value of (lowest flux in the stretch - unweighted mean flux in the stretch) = 0.03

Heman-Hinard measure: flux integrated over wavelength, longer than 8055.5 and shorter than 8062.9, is 231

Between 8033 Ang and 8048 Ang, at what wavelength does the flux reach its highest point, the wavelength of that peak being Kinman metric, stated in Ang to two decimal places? 8034.19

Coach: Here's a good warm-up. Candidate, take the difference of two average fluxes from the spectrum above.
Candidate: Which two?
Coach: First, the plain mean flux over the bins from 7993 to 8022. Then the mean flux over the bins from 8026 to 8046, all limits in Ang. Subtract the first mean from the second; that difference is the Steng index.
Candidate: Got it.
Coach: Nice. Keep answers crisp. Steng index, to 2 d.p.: -0.32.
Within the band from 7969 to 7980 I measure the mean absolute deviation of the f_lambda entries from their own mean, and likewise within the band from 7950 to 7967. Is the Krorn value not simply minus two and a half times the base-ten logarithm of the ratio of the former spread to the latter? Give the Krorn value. 0.9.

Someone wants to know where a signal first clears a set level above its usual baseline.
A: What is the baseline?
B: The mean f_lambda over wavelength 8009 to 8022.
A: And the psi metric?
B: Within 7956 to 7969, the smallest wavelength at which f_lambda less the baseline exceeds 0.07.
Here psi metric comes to 7956.87 Ang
